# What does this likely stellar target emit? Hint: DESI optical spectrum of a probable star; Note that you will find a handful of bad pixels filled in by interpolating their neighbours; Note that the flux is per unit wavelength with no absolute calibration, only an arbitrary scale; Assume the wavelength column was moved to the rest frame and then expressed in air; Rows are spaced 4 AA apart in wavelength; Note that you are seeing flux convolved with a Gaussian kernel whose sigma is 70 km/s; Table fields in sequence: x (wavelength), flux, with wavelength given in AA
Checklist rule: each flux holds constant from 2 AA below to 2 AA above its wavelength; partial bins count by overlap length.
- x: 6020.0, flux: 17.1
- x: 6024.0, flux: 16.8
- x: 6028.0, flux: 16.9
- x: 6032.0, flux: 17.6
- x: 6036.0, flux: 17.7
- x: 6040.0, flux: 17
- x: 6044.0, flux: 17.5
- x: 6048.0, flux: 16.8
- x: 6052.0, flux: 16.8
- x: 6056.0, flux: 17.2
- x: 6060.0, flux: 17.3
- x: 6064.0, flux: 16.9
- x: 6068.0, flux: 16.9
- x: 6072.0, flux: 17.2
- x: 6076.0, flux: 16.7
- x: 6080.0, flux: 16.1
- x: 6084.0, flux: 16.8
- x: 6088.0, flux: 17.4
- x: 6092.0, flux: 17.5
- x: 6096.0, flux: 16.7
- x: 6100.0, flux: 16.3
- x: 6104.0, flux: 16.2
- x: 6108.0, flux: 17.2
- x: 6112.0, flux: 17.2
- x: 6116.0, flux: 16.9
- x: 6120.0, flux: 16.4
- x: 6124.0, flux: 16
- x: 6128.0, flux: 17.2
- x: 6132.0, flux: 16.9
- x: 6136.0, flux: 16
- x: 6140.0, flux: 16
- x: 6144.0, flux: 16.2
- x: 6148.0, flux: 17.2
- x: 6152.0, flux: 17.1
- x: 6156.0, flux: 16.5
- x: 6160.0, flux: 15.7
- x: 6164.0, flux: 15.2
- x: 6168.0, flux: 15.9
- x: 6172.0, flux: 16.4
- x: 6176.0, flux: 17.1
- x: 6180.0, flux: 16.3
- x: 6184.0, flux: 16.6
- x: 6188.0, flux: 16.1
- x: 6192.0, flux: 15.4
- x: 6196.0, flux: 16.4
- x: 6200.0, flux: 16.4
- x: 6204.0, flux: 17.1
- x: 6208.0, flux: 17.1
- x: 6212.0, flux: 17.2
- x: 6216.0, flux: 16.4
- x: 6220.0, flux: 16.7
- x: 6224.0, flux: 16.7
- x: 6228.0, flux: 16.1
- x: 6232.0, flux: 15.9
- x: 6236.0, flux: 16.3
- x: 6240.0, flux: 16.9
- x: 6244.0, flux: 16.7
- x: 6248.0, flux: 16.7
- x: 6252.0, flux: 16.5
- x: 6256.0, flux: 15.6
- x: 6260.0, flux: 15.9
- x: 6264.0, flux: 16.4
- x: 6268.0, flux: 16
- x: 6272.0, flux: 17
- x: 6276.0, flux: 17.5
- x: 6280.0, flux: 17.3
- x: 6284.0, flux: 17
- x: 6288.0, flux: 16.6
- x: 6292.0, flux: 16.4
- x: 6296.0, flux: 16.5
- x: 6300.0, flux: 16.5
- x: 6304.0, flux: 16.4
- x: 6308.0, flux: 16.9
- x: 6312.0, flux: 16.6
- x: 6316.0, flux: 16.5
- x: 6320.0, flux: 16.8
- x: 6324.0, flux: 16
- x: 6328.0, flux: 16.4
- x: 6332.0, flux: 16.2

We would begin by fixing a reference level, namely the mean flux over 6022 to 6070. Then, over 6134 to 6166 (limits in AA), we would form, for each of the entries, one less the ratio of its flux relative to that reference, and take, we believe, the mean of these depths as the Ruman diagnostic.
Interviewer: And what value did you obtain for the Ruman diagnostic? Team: 0.0514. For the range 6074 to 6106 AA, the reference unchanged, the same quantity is 0.0236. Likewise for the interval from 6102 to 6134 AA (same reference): 0.0214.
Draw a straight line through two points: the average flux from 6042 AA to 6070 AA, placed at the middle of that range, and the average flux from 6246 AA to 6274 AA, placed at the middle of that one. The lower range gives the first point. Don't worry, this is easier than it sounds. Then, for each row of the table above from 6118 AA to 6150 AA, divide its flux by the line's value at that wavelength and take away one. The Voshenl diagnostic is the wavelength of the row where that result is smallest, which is 6124.0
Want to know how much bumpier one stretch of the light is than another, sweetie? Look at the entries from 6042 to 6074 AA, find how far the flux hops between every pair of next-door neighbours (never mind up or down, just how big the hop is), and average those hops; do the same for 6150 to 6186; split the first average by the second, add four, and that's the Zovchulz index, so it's 4.44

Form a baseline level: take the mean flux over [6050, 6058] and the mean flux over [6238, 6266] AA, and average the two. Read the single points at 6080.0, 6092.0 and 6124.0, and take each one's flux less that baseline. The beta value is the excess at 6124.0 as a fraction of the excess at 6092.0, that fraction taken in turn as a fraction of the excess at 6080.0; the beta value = 1.4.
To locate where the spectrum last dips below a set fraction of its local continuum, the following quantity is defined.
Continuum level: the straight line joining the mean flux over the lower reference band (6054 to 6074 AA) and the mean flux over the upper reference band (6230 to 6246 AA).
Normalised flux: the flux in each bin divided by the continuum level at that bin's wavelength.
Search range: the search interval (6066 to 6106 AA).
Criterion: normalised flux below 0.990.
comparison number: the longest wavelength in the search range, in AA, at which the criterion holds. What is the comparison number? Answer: 6104.0 AA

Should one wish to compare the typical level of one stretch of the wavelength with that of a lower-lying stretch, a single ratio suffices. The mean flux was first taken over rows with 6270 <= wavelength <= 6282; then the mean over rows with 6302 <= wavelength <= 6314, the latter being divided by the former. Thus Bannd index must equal 0.963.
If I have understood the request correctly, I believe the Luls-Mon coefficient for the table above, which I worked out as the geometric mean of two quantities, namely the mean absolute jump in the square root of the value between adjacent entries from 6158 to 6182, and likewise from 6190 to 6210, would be 0.065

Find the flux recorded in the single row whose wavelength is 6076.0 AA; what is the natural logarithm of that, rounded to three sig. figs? 2.82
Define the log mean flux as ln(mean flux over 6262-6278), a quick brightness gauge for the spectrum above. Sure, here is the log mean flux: 2.82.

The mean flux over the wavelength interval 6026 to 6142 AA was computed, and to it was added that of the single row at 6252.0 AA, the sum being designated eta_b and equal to 33.37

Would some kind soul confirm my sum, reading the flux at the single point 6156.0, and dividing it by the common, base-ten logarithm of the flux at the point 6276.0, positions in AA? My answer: 13.3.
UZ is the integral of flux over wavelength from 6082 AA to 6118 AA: 609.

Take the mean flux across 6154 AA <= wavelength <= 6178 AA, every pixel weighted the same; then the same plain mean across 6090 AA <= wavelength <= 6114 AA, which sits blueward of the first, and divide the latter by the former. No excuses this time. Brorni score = 1.04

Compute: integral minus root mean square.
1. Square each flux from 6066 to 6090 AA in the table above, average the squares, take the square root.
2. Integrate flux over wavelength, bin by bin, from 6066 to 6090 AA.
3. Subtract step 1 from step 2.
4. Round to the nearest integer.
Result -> 388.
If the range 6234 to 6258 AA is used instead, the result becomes 378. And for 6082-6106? 387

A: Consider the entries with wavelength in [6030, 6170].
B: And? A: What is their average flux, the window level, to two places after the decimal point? 16.75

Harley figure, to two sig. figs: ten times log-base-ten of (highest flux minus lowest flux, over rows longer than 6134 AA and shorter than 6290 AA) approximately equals 3.6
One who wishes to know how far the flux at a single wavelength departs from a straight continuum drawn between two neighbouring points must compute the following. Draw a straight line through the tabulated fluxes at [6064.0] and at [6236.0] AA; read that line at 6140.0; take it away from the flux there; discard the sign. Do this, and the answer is 0.6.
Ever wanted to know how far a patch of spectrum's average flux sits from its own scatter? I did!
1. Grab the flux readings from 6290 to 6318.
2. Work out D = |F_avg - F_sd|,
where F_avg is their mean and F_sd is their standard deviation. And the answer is 16.4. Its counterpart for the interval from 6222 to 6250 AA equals 16.1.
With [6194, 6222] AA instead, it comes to 16.4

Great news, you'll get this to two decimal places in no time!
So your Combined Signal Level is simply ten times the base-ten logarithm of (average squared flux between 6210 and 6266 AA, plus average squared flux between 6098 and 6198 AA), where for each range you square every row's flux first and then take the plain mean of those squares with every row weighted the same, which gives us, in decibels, 27.32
